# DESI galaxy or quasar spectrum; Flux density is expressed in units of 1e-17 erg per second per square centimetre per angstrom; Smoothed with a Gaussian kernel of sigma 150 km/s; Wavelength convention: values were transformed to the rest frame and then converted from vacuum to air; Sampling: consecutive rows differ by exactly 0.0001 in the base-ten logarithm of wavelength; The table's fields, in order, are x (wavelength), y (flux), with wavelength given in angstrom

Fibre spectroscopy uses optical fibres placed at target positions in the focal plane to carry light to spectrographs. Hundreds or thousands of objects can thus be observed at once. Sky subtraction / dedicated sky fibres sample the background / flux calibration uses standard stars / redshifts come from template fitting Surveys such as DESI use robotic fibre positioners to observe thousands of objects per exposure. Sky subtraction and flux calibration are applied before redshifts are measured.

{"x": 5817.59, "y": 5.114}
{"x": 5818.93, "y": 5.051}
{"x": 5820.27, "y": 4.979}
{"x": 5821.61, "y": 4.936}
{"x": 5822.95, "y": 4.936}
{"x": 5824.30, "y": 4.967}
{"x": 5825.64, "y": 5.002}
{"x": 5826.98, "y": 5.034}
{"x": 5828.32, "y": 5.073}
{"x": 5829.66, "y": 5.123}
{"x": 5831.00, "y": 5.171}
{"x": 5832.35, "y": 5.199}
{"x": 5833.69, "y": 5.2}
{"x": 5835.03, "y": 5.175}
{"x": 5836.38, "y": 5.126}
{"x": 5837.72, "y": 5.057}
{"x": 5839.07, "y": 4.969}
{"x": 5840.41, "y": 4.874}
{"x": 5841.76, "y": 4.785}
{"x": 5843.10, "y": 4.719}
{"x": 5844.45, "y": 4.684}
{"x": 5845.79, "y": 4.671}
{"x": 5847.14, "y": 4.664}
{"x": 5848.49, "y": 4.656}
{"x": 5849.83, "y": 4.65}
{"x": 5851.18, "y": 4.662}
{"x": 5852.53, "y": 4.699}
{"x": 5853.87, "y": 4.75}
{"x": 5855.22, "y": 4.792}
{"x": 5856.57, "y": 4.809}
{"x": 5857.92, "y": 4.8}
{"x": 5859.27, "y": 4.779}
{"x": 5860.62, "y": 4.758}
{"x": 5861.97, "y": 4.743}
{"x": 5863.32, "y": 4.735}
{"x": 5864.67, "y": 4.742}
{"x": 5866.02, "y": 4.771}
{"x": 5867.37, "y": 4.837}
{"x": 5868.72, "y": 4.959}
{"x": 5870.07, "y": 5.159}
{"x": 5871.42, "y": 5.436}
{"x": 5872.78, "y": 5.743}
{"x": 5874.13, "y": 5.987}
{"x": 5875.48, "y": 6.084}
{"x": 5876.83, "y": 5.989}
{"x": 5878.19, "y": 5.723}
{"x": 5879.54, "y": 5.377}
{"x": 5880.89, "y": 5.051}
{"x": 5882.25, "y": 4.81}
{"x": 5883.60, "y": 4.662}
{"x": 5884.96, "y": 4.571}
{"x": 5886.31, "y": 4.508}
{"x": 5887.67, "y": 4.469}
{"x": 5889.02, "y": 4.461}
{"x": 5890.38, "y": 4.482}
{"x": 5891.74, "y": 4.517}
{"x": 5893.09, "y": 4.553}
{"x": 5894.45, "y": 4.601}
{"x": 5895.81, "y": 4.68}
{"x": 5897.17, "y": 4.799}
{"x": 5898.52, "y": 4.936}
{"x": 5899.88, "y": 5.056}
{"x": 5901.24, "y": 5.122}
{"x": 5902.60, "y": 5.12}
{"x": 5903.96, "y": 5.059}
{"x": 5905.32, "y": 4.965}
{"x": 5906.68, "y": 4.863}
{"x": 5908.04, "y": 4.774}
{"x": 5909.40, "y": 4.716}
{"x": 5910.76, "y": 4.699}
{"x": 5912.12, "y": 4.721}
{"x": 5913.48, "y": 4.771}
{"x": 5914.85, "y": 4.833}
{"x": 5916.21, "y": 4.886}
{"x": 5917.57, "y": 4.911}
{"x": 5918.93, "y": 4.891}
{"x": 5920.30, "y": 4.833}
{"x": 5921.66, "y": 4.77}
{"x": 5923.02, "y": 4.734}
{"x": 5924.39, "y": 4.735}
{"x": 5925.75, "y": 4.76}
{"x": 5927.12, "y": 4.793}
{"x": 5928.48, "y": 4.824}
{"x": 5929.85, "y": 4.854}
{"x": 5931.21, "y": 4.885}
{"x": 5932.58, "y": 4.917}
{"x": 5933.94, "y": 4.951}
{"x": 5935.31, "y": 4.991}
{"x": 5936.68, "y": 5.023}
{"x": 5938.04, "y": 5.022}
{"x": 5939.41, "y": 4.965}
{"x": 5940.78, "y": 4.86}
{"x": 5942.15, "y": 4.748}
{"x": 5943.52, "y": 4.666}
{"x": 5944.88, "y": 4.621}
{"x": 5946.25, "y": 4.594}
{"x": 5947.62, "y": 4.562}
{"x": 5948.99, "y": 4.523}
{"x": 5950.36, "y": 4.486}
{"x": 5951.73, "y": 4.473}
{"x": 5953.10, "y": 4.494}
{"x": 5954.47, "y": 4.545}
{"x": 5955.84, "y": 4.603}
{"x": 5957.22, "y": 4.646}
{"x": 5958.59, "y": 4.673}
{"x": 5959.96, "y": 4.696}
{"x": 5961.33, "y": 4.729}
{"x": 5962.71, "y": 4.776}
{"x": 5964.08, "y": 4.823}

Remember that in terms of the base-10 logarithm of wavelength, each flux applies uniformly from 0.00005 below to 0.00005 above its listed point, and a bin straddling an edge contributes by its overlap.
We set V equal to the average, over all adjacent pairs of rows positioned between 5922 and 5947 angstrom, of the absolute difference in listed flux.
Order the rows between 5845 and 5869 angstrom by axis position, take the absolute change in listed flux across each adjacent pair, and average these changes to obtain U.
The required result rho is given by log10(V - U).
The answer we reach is -1.85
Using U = 0.0281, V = 0.04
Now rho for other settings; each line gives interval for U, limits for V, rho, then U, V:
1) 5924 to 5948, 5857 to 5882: -1.00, 0.0441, 0.14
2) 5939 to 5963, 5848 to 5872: -2.07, 0.0468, 0.06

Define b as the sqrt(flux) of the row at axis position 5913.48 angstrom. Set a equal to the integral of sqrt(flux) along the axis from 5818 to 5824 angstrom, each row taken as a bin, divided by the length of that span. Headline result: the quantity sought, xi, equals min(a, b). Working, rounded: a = 2.23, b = 2.184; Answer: 2.18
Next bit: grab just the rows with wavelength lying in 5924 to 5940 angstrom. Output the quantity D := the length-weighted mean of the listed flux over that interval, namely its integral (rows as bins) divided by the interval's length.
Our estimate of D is 4.90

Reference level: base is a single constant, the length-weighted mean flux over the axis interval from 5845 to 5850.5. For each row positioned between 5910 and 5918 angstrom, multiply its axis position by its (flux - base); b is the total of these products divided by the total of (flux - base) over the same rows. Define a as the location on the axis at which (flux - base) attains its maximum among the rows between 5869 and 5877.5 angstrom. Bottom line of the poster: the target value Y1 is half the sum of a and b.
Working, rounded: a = 5875.48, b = 5915.5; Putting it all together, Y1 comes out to 5895.5 angstrom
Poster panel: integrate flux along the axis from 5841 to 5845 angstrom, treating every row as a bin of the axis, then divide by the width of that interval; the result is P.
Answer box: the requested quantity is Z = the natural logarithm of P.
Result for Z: 1.55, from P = 4.7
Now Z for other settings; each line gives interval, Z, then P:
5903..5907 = 1.61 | 5.0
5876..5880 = 1.75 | 5.7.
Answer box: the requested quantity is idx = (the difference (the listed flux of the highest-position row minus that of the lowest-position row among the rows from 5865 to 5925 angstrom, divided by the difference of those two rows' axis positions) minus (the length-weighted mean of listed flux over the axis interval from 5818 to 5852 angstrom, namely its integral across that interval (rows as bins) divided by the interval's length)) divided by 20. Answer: -0.247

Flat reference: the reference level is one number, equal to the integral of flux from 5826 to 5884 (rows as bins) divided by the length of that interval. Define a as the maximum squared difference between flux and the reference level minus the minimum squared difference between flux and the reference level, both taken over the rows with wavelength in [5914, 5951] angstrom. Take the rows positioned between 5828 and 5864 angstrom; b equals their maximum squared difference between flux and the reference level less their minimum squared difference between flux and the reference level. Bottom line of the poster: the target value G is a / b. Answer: 2.1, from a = 0.28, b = 0.13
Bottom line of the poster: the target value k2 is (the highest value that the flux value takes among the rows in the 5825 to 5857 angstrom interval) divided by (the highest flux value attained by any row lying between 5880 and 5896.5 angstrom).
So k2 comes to 1.0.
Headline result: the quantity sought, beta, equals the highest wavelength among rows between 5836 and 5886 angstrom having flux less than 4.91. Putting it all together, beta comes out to 5884.96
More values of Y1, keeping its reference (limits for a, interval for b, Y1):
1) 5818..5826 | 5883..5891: 5853.5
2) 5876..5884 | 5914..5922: 5897.4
